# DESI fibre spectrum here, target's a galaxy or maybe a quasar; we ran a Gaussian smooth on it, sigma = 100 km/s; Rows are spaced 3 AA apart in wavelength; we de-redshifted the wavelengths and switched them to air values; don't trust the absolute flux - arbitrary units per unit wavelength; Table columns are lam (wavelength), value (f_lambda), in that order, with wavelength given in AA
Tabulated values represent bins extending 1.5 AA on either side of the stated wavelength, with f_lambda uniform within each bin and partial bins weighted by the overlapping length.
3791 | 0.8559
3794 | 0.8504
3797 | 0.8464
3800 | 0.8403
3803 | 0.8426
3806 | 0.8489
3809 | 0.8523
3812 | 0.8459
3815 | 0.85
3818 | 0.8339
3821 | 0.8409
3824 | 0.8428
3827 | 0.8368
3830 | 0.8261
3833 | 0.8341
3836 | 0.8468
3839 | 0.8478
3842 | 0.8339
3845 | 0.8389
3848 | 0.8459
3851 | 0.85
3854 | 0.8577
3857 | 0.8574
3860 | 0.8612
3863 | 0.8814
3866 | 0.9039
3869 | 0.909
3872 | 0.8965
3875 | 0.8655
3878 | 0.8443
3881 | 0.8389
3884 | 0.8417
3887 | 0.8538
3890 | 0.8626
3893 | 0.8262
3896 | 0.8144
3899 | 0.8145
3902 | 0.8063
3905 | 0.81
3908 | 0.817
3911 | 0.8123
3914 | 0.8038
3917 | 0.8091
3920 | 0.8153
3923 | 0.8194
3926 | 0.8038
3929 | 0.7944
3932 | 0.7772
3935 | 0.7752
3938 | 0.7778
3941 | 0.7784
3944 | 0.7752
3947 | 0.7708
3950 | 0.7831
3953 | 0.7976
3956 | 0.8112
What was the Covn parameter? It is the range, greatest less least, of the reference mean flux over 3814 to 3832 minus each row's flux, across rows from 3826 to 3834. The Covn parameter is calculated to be 0.011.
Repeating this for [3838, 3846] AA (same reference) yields 0.014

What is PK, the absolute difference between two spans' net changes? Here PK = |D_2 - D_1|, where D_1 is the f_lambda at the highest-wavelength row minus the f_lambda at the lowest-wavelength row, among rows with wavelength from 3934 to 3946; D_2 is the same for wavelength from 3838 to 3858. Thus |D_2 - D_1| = 0.010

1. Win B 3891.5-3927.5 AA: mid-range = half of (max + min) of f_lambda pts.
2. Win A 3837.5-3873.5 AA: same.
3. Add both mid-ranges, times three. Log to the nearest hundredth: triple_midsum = 5.06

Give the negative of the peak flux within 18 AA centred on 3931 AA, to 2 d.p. -0.82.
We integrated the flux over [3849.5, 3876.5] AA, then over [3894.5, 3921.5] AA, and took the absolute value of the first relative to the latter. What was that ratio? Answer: 1.079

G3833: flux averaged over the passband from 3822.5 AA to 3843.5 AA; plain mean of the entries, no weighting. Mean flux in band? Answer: 0.838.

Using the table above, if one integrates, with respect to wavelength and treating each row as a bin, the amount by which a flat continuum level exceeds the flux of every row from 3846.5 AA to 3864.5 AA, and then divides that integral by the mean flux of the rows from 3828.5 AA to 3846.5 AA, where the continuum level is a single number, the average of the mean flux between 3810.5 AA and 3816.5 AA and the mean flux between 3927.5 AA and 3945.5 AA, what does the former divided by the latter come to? -1.0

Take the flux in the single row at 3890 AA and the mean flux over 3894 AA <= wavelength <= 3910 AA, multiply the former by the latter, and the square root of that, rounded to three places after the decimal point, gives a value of 0.837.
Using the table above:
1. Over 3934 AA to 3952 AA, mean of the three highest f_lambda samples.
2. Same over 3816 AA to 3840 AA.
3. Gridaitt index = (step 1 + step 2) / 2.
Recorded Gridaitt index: 0.813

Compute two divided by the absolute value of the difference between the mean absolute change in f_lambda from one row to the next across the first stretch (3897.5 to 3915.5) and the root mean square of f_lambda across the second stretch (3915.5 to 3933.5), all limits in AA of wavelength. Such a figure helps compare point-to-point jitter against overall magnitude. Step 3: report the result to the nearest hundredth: 2.51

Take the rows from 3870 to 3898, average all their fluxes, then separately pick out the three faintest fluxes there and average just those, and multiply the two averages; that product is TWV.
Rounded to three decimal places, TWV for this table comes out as 0.702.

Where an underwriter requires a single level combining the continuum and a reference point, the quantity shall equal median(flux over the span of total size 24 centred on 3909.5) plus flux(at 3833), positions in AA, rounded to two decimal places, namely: 1.65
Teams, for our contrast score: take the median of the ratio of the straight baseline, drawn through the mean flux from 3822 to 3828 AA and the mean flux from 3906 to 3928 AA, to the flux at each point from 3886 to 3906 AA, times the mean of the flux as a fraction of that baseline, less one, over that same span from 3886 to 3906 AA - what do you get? 0.011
